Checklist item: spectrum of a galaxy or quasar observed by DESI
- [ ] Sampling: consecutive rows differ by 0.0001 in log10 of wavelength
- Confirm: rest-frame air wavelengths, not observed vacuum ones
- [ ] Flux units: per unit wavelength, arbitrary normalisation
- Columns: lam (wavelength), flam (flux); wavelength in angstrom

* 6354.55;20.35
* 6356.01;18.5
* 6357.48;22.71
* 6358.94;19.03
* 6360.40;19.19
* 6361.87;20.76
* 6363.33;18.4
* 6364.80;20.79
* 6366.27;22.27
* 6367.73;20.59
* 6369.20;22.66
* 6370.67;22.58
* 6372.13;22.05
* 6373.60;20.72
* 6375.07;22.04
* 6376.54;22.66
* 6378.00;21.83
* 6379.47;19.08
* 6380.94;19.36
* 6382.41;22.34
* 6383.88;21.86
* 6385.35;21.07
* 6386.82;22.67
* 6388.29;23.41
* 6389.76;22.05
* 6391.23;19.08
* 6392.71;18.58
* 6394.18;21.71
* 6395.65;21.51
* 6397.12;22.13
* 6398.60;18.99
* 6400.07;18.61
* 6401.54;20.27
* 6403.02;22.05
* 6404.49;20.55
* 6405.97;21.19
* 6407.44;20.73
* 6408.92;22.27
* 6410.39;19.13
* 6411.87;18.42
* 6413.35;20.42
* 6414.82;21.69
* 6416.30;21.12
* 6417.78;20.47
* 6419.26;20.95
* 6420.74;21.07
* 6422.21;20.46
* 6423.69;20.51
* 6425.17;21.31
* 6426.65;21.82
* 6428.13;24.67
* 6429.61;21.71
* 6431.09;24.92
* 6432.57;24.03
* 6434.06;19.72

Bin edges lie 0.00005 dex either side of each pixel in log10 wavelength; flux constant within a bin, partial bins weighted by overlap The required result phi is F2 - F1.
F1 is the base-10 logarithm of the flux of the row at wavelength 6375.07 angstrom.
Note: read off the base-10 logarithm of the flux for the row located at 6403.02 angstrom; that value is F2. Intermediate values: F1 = 1.34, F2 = 1.34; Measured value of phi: 0.00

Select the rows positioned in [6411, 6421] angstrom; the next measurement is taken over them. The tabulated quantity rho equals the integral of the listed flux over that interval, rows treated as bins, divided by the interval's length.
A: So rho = 20.5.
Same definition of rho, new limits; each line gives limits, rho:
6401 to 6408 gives 21.0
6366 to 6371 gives 22.0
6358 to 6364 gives 19.5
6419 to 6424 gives 20.8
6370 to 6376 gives 21.9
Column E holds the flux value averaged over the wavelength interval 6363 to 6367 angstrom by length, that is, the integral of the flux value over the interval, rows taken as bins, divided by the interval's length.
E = 20.67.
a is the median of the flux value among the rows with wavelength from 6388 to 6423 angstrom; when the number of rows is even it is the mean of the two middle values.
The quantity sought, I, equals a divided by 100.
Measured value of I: 0.208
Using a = 20.8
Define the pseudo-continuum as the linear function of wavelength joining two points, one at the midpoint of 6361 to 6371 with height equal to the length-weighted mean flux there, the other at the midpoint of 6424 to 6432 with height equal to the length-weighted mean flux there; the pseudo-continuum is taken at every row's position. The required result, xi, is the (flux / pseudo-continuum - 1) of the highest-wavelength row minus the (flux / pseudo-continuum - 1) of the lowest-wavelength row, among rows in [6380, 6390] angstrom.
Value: 0.11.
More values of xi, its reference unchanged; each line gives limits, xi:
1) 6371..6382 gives -0.14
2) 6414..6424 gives -0.06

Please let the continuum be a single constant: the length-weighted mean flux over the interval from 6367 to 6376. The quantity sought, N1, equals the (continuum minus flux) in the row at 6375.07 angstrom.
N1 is -0.3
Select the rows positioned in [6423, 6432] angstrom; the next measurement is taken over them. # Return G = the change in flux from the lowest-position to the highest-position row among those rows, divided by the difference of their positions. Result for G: 0.6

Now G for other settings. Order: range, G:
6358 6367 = 0.4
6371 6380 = -0.4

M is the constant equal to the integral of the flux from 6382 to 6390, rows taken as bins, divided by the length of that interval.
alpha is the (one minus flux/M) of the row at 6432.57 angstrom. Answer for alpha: -0.080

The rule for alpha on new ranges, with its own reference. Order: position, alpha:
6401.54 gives 0.089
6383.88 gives 0.017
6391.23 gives 0.142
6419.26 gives 0.058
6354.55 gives 0.085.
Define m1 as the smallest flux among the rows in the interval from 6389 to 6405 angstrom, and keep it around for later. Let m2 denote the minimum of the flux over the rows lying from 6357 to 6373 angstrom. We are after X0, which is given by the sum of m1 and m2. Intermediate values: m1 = 18.58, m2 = 18.4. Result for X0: 37.0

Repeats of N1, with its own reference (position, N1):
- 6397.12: -0.3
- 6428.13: -2.9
